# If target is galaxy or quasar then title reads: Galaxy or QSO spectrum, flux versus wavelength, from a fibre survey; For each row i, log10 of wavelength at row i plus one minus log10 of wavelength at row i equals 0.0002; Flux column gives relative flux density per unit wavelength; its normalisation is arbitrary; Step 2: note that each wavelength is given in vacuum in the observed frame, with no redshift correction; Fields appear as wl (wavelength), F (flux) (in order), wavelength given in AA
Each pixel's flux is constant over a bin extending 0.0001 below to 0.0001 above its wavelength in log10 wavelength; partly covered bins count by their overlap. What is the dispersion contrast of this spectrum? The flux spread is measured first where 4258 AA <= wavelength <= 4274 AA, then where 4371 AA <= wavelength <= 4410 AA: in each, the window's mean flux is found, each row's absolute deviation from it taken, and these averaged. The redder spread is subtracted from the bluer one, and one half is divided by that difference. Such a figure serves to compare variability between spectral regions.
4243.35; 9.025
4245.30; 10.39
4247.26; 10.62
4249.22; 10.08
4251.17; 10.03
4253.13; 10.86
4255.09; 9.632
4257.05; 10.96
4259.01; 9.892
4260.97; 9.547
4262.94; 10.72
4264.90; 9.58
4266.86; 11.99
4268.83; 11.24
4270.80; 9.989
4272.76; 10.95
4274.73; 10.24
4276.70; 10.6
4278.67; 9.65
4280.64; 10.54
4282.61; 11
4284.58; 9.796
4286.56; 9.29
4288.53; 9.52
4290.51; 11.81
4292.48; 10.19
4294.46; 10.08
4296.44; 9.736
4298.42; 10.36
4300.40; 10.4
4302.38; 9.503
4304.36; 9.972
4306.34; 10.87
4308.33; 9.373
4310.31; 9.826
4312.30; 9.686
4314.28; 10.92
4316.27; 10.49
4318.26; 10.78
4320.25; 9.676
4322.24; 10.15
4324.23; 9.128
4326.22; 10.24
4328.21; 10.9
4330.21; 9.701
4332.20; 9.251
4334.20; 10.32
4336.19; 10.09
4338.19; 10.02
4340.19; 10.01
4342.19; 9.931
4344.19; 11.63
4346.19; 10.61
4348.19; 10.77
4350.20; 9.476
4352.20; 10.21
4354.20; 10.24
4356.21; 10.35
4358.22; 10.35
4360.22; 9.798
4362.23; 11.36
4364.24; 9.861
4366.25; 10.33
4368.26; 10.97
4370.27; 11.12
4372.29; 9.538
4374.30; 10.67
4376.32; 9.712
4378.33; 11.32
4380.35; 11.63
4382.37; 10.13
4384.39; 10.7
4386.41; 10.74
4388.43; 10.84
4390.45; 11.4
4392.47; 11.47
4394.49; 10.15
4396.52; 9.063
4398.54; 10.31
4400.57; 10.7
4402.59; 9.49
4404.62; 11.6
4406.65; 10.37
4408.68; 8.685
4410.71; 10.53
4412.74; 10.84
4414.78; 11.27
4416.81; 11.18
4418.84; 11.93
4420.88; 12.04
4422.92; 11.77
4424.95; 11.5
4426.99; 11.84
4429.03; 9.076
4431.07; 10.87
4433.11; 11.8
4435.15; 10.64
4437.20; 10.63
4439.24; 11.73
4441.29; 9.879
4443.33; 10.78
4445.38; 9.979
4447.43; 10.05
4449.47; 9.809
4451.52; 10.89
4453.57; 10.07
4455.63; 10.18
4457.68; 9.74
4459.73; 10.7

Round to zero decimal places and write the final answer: 12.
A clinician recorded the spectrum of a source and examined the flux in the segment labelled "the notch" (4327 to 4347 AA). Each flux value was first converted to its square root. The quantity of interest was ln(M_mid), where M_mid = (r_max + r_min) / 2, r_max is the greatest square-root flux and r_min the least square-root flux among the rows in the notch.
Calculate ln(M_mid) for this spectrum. 1.17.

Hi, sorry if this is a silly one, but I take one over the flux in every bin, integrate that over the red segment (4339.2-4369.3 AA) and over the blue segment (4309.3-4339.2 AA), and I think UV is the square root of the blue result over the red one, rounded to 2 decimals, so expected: 1.01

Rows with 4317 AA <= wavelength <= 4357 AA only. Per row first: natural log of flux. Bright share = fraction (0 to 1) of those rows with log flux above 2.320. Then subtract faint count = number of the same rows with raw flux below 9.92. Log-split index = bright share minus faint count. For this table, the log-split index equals -4.5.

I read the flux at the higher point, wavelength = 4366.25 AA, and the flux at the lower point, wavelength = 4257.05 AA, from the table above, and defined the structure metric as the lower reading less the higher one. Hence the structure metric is 0.6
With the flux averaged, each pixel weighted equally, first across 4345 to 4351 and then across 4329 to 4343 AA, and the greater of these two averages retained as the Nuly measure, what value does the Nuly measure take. 10.3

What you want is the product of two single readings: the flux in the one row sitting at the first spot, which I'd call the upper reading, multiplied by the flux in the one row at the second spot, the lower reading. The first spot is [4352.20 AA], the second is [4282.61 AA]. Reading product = 112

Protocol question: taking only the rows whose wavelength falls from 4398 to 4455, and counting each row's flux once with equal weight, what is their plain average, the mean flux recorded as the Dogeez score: 10.72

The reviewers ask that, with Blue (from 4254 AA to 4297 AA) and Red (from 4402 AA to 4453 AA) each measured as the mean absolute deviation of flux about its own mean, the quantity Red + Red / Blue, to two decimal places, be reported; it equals 1.92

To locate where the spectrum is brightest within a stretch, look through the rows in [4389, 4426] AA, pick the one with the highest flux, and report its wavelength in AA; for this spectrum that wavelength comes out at 4420.88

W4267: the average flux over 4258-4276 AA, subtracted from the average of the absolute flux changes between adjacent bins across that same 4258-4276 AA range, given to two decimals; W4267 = -9.37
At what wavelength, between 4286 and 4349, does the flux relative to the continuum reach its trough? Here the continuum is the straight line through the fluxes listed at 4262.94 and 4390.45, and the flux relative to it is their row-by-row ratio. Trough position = 4324.23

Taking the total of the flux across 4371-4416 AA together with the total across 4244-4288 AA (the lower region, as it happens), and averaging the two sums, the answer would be 229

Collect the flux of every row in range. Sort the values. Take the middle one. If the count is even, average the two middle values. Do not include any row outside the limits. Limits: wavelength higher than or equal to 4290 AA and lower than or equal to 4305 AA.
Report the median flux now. 10.1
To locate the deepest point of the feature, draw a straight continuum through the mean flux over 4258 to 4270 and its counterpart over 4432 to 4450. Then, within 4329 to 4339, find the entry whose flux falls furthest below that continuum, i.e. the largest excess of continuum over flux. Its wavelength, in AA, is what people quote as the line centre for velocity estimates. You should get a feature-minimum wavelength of 4332.20 AA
